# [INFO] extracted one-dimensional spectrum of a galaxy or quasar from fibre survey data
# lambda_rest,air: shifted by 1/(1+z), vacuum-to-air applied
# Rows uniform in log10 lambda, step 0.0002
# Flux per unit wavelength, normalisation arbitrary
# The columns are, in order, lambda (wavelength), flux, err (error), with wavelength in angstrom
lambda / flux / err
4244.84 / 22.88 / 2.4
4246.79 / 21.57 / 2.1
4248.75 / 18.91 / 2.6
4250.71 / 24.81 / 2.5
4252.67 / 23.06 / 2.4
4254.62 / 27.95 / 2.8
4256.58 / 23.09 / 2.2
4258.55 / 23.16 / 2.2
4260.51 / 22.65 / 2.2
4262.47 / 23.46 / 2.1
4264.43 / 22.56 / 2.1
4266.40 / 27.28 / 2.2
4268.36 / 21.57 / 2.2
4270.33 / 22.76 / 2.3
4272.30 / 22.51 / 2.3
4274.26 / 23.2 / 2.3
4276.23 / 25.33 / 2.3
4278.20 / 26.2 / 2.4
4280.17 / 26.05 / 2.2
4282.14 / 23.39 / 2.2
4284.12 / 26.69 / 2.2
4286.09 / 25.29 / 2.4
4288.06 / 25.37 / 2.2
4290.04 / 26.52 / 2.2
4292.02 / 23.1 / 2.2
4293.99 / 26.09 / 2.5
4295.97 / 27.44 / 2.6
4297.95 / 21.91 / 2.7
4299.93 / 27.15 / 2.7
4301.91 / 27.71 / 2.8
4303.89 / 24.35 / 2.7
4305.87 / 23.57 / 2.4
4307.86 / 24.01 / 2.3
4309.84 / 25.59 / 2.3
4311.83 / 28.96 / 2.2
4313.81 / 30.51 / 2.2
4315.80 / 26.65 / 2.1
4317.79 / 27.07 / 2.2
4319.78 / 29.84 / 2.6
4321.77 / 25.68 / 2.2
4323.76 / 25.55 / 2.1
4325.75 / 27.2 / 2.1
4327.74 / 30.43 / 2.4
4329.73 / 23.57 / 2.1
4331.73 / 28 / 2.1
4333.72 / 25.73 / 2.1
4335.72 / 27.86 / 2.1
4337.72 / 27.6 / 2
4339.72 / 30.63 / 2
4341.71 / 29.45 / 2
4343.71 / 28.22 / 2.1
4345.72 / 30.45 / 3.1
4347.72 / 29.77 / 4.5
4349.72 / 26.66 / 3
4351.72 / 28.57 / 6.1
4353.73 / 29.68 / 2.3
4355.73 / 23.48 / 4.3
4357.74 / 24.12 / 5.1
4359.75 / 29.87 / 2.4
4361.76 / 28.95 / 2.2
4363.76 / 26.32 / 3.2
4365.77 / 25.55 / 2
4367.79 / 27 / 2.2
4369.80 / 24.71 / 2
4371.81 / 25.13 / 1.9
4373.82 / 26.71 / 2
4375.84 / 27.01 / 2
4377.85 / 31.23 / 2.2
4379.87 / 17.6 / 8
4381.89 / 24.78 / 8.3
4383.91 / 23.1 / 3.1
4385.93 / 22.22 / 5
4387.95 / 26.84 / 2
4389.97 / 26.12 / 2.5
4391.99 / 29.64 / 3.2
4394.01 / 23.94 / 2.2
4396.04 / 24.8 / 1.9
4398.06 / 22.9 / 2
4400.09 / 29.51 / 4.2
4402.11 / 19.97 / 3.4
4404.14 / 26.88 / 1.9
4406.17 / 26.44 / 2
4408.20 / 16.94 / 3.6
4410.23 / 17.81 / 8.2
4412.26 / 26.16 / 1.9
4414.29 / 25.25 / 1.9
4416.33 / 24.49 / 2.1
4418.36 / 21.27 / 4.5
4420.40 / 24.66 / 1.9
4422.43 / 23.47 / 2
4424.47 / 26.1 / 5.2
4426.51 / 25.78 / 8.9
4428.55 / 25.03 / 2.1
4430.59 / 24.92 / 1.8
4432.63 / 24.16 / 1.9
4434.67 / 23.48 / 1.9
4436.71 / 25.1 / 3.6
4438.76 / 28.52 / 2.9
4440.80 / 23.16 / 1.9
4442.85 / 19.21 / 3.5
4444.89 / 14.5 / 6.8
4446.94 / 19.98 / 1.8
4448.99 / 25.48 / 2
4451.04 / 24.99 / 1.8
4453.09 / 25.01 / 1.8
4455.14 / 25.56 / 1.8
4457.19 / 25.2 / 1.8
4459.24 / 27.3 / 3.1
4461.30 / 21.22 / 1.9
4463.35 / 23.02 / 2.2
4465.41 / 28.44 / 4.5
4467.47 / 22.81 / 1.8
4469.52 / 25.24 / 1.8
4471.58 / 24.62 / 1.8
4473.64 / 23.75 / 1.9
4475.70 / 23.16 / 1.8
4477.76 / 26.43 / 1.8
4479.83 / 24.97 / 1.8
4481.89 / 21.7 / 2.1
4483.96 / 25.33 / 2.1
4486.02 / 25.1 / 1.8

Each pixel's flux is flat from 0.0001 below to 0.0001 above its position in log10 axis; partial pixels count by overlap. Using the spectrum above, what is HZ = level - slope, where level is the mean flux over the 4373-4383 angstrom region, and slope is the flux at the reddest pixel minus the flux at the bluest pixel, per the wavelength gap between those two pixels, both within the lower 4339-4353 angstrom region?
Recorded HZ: 25.6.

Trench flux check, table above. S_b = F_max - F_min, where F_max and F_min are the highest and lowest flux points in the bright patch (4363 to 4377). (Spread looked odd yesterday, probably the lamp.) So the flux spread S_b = 2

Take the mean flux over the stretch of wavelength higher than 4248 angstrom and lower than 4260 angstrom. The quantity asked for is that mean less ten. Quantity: 13.5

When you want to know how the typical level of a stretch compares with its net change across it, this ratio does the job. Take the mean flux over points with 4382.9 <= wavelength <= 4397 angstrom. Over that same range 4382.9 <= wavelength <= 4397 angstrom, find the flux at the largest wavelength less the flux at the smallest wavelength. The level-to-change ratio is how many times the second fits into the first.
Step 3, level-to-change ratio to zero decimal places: 15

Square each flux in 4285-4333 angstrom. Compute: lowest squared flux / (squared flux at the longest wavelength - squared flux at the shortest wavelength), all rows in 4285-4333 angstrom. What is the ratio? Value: 3.3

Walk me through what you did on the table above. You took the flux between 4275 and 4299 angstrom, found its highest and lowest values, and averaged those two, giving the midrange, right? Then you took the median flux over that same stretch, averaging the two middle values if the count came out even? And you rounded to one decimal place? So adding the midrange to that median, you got 50.4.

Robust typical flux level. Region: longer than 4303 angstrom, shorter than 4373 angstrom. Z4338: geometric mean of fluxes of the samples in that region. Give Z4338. 27.1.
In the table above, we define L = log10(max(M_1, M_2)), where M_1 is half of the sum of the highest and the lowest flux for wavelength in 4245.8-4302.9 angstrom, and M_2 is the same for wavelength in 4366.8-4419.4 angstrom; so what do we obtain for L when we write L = 1.38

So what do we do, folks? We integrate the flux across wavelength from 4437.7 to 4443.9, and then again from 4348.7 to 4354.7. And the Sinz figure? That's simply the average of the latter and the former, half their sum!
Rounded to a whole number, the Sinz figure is 158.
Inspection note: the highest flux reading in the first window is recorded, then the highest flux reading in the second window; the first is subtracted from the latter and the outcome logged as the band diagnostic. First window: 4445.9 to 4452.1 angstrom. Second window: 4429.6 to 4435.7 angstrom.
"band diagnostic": -1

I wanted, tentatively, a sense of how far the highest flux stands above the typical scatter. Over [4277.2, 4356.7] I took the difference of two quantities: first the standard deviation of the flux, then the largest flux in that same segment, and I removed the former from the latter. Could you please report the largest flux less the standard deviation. 28.3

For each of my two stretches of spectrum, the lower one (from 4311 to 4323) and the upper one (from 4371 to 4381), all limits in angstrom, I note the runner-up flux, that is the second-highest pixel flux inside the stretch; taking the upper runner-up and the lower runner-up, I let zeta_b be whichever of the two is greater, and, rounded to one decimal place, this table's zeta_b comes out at 29.8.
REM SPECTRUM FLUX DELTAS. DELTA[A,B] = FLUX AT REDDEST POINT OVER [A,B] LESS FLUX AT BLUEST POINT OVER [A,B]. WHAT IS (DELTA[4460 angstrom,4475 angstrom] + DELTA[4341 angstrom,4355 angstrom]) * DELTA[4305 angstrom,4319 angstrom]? 10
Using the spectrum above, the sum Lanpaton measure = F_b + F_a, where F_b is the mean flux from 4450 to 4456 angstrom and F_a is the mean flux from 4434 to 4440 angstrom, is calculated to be 50.9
